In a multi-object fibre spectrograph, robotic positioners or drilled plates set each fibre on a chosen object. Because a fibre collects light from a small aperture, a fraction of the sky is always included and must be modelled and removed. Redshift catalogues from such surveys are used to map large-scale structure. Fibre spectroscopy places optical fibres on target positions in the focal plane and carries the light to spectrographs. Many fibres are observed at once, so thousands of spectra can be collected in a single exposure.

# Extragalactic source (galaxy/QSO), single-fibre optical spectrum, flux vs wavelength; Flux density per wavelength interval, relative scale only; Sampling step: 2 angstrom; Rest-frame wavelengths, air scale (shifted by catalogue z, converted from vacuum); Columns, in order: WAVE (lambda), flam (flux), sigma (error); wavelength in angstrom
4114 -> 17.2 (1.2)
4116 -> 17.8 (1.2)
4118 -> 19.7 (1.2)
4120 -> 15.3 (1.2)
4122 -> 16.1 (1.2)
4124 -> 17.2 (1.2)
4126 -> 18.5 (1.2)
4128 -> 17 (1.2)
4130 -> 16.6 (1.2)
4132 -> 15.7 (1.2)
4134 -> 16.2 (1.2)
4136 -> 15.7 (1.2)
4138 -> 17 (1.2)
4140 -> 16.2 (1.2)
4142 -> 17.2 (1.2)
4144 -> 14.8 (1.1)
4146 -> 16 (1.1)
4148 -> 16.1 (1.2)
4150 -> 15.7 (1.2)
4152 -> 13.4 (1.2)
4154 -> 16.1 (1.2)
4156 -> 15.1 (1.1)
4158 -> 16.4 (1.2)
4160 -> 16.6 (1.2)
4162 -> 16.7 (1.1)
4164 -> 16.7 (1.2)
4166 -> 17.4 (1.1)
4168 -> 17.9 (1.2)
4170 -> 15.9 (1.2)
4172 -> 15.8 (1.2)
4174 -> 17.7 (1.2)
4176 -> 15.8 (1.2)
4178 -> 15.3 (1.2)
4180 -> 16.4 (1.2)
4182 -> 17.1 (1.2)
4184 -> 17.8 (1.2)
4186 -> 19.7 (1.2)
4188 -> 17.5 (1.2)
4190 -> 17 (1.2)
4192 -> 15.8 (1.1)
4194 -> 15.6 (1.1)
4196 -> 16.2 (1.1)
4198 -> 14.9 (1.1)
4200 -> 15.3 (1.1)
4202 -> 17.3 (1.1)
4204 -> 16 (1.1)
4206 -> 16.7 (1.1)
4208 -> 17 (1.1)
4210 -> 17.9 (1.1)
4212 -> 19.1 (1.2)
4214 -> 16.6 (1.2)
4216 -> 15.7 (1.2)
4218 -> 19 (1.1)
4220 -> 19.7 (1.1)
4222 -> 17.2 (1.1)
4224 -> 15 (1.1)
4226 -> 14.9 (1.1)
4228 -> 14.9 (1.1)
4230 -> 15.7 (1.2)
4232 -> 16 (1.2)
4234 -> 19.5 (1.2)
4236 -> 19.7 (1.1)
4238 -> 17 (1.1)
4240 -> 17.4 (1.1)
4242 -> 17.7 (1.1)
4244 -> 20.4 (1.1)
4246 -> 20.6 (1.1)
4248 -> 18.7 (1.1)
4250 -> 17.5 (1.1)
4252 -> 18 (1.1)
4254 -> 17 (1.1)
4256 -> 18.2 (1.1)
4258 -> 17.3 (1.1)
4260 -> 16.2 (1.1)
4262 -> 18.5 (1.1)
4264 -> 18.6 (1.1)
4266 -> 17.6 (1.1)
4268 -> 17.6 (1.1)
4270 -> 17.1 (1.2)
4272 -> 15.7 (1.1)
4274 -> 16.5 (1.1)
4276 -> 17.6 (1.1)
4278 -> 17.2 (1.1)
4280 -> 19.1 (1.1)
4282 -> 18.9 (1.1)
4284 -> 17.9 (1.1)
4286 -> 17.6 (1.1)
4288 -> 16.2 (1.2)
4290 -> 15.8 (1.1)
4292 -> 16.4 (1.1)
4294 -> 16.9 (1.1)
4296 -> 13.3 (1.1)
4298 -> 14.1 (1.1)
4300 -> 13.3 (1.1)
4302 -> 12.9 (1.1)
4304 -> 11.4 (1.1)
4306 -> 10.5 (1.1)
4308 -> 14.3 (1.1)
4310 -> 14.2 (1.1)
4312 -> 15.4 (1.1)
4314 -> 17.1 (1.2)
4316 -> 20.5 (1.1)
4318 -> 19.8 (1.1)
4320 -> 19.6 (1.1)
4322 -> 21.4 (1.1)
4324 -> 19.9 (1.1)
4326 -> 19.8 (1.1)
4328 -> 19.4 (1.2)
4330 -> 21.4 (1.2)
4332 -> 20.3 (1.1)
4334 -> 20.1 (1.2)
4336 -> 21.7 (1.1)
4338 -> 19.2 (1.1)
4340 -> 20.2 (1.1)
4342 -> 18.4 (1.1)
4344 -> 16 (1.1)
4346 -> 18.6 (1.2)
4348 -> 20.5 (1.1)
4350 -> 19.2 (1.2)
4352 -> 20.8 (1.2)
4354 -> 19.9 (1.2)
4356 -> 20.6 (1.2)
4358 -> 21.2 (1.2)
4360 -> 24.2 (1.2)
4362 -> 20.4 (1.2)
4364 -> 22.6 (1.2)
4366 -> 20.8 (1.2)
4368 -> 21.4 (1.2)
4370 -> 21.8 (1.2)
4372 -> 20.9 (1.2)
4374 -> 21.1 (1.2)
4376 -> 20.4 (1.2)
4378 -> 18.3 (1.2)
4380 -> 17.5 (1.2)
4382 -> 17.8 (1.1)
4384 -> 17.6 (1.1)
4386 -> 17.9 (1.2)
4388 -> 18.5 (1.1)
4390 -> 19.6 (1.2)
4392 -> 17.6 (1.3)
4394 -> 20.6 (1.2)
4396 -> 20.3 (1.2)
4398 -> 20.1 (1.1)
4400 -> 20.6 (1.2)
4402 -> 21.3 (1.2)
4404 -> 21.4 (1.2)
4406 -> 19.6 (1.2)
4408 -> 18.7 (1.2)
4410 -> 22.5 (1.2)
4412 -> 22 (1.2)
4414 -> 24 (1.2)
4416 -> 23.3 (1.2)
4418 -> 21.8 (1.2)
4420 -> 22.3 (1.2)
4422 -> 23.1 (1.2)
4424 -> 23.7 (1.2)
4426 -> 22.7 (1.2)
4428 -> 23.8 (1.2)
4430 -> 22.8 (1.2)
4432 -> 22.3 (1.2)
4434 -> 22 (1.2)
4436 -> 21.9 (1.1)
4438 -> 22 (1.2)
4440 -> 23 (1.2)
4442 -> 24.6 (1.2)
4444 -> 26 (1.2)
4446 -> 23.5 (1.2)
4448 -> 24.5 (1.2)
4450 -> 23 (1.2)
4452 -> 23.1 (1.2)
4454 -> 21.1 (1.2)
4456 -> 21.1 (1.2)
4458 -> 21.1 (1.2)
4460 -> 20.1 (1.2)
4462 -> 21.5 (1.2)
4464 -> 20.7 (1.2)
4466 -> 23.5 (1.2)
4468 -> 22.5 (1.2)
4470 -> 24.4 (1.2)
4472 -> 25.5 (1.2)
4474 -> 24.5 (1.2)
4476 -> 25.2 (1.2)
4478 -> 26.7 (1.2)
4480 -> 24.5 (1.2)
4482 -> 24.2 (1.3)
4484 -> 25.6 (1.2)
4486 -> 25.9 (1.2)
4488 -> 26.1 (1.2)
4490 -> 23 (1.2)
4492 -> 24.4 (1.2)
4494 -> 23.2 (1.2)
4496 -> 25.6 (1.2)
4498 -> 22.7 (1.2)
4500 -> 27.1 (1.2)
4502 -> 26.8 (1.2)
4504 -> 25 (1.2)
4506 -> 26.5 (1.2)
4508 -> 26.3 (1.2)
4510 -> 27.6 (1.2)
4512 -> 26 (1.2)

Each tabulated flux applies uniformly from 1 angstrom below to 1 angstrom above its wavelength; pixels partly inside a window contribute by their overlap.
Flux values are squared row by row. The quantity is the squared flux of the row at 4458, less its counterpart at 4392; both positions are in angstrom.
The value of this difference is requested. 135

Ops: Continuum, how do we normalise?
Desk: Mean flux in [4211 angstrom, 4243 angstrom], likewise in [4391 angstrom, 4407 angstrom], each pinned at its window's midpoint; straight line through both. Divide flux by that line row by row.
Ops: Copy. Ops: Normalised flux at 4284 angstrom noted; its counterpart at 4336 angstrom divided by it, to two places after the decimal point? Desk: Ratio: 1.15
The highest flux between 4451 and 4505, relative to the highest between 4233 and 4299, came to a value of 1.32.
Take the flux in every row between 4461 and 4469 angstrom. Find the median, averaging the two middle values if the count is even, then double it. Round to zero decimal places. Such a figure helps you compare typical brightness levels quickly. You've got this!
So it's 44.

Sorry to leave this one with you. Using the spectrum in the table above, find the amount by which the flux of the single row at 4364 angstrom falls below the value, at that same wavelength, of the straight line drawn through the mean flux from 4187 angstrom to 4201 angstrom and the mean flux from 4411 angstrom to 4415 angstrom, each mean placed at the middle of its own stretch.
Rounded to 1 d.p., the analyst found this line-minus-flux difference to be -1.2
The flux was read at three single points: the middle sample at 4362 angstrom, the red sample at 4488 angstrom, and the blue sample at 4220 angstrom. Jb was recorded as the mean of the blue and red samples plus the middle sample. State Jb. 43.3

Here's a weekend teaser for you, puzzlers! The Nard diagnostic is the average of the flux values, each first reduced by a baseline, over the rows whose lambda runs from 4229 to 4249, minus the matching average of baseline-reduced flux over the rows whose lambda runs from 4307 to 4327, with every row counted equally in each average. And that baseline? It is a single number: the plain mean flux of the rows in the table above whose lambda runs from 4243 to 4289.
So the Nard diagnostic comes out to 0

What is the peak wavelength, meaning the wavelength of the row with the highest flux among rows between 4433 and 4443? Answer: 4442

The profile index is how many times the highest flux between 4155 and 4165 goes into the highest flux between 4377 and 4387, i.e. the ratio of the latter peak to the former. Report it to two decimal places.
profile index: 1.10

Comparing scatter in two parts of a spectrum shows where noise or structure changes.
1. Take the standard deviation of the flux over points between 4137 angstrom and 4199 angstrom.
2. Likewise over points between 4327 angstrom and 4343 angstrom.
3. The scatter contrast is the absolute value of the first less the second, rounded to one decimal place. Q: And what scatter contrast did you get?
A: 0.1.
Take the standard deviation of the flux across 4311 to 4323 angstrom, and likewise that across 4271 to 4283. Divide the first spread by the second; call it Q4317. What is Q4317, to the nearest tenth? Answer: 1.7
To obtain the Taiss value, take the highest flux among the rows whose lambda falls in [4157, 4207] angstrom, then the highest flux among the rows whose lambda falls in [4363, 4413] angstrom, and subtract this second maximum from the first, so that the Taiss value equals -2.9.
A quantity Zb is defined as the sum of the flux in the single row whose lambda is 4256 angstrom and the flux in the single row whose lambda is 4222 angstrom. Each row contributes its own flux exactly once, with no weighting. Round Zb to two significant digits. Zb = 35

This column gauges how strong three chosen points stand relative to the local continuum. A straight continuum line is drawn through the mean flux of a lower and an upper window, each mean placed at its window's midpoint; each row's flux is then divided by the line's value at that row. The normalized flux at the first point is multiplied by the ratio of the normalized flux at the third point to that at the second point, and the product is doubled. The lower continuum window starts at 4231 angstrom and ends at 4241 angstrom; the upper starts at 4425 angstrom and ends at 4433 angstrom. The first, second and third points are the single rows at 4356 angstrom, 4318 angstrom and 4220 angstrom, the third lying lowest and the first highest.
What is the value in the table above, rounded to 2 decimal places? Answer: 2.23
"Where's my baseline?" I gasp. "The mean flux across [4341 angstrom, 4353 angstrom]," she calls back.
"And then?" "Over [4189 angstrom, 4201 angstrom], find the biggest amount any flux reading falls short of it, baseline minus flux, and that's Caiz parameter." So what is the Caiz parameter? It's 4.0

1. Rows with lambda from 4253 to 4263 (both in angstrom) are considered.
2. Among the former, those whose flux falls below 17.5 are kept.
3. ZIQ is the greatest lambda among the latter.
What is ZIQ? 4260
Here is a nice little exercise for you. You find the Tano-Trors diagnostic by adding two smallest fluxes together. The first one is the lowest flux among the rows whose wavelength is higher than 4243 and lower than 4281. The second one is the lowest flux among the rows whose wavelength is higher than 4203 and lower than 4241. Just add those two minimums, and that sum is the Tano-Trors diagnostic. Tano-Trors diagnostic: 31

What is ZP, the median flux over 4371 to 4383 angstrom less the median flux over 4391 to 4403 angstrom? -1.1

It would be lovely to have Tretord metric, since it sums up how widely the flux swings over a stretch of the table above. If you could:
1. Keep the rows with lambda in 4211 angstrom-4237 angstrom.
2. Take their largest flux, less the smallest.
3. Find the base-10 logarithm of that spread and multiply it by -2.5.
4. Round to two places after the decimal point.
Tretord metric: -1.70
